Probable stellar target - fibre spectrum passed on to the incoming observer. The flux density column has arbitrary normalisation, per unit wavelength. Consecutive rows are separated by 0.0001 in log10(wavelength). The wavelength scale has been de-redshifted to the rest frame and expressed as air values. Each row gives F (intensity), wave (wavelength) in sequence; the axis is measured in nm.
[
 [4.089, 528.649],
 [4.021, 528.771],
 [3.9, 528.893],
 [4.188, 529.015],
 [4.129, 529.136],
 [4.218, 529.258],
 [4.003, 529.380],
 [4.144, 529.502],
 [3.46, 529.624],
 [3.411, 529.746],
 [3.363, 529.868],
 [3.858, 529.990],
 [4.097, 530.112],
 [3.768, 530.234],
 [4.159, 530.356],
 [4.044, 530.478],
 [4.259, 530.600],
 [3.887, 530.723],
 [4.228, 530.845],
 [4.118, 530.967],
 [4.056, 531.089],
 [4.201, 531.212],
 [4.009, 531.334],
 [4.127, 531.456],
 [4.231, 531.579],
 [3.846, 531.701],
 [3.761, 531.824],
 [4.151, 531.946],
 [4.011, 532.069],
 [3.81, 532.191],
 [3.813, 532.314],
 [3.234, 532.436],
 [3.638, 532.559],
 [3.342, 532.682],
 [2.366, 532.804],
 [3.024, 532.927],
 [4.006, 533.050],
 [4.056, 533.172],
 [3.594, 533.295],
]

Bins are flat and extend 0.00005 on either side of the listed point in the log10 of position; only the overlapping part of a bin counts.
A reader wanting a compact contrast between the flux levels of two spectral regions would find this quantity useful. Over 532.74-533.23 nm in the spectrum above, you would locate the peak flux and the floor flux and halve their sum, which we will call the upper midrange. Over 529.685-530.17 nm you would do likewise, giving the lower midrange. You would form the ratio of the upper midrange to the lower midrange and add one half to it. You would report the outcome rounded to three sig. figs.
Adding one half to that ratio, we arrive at 1.36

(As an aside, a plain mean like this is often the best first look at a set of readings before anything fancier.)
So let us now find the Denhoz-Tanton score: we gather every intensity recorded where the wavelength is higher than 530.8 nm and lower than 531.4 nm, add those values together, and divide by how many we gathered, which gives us 4.12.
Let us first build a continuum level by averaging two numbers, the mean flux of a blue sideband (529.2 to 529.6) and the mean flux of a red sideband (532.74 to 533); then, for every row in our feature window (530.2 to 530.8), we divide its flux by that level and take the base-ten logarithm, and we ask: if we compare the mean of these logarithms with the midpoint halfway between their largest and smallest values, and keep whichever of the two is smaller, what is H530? 0.070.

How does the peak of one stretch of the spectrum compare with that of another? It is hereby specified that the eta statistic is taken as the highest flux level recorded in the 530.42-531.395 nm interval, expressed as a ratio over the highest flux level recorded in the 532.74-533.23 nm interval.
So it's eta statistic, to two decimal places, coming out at 1.05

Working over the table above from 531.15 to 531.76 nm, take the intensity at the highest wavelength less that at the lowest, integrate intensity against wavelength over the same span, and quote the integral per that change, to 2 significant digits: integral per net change -7.0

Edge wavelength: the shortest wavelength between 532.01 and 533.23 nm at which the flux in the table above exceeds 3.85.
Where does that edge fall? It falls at 532.069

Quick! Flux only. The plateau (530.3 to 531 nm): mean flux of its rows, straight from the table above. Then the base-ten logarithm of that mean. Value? 0.614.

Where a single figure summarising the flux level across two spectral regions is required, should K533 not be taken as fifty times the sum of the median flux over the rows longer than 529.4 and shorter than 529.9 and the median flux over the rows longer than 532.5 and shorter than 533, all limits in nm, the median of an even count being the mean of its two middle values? 331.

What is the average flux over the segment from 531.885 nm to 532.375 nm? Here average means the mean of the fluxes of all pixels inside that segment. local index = 3.95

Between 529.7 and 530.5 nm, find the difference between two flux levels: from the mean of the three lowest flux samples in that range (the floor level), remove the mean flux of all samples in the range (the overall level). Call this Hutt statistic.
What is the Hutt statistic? -0.30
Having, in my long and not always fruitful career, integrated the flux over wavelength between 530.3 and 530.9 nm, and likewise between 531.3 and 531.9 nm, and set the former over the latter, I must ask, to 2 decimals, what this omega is 1.03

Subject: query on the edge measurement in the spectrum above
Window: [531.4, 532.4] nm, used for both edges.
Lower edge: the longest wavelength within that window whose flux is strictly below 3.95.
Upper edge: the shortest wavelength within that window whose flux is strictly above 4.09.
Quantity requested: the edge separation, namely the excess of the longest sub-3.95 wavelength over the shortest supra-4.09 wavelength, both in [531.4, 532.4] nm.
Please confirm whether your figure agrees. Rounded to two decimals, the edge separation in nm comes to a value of 0.86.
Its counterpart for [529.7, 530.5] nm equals 0.12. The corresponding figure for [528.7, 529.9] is 0.85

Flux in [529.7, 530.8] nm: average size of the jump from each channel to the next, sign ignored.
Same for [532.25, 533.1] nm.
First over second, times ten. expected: 4.2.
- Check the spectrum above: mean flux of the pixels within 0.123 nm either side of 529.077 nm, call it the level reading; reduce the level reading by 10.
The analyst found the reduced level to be -5.8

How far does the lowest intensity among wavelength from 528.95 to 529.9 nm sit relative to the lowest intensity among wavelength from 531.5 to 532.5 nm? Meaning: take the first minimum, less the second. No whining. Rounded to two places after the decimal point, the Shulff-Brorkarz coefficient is 0.13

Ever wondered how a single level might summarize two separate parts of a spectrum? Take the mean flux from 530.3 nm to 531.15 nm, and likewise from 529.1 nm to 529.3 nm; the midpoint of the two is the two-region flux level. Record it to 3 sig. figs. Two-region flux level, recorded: 4.14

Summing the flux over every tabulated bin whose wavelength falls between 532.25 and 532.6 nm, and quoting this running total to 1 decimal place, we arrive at 10.7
